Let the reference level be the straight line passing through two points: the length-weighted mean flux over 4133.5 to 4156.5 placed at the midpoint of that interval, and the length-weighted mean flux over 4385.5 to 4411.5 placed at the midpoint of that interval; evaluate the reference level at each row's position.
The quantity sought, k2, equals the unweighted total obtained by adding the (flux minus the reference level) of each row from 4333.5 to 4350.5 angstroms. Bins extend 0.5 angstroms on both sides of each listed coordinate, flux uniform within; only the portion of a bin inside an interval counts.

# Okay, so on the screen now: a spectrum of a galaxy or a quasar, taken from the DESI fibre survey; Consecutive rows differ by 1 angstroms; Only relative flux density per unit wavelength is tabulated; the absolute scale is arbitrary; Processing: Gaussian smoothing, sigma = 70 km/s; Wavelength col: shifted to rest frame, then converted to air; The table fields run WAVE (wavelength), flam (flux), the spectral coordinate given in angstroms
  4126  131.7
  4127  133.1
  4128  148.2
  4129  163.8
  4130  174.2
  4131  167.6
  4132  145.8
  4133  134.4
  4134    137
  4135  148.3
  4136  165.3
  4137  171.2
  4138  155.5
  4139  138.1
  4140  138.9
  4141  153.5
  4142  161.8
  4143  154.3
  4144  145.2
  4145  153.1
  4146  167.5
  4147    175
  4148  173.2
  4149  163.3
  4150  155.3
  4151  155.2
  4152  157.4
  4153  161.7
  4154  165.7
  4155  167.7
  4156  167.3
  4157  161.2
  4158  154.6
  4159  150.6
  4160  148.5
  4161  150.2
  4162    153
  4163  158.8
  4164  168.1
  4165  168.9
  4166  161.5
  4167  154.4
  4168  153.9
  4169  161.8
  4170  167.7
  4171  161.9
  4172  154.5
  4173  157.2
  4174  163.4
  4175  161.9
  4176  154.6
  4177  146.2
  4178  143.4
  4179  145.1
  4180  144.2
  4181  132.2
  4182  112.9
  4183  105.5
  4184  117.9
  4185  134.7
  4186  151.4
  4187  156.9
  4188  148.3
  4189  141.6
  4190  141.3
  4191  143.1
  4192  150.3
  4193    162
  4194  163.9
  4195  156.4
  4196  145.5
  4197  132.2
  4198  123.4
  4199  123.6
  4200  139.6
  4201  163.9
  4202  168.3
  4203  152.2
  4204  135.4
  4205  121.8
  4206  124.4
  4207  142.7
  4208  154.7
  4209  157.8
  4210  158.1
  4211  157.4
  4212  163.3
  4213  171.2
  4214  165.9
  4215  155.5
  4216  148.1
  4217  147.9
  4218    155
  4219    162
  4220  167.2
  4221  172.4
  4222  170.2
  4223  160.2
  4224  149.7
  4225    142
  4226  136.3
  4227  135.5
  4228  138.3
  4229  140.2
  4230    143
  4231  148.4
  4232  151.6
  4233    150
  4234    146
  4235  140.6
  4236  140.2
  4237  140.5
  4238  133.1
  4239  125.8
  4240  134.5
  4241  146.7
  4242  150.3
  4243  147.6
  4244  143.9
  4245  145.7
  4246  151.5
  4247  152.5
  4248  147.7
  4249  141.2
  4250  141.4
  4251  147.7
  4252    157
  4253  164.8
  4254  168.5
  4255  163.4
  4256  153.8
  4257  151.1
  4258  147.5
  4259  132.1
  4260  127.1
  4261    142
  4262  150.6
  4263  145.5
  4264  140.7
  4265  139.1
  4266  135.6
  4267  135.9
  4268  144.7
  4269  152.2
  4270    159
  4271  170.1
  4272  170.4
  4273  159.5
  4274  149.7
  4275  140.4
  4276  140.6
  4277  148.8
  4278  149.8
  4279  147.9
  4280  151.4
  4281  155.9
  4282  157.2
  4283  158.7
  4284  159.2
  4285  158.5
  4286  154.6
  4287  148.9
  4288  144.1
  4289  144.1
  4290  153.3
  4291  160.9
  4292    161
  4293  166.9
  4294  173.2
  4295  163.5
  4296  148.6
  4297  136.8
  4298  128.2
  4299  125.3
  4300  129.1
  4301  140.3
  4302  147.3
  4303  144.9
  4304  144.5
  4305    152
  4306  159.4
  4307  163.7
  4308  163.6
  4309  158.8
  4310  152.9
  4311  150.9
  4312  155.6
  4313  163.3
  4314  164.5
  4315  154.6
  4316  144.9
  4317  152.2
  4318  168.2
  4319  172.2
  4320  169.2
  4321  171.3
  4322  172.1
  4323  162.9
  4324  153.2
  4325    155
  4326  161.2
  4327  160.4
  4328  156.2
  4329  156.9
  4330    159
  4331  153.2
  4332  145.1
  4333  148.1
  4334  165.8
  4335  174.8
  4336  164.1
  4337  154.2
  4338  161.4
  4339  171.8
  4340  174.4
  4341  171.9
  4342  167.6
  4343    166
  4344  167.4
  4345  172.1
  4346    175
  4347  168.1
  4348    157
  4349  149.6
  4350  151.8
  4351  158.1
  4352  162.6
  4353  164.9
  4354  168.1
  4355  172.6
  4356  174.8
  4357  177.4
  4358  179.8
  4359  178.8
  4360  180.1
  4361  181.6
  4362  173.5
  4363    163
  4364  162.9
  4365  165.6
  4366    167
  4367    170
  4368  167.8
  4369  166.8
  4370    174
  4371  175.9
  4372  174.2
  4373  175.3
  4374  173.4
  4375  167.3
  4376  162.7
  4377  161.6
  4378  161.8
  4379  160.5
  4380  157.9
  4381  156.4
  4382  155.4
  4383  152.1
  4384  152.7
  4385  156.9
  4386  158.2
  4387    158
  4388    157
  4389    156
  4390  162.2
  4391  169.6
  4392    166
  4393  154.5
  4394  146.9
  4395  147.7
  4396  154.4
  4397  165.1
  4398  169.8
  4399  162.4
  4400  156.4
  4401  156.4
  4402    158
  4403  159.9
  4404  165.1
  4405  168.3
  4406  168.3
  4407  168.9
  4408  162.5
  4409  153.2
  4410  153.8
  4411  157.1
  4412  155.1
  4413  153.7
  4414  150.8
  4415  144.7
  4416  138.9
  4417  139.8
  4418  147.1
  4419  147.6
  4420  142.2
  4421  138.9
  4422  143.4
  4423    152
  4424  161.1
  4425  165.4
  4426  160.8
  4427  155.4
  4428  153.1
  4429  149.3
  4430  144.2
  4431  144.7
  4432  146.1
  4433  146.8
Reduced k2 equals 103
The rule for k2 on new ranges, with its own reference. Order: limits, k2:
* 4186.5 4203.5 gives -178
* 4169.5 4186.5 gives -234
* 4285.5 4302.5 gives -177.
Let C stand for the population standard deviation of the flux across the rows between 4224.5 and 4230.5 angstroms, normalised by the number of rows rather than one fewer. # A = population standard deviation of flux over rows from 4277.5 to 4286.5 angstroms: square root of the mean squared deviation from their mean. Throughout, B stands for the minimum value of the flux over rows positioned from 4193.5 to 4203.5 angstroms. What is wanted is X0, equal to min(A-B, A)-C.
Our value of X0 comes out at -122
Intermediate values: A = 4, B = 123.4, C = 3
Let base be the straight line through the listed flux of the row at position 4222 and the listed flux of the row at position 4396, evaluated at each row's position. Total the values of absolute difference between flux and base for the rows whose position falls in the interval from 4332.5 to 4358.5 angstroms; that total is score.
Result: 257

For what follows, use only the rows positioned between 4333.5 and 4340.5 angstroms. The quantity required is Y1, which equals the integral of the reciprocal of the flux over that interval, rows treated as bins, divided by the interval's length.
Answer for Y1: 0.0060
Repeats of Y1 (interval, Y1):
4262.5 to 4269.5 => 0.0071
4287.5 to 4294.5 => 0.0064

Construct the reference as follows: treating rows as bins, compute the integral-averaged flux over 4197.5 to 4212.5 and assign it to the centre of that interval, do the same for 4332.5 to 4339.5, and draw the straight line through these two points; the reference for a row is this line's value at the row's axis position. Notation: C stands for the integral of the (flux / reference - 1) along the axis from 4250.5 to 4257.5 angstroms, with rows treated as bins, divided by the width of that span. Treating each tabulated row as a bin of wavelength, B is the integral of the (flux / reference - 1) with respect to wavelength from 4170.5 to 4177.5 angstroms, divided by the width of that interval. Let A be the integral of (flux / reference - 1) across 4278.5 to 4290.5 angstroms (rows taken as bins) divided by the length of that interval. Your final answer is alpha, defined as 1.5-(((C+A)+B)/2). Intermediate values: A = -0.02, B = 0.109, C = 0.039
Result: 1.44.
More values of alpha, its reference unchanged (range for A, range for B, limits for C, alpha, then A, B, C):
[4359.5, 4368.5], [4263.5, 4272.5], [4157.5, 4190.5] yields 1.48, 0.02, -0.028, 0.054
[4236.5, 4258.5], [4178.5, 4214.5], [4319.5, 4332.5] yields 1.52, -0.02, 0.000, -0.012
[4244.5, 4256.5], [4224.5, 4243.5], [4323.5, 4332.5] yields 1.54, 0.01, -0.053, -0.039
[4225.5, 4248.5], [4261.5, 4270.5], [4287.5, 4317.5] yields 1.57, -0.05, -0.058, -0.044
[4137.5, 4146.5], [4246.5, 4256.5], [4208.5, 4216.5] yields 1.40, 0.10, 0.013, 0.088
